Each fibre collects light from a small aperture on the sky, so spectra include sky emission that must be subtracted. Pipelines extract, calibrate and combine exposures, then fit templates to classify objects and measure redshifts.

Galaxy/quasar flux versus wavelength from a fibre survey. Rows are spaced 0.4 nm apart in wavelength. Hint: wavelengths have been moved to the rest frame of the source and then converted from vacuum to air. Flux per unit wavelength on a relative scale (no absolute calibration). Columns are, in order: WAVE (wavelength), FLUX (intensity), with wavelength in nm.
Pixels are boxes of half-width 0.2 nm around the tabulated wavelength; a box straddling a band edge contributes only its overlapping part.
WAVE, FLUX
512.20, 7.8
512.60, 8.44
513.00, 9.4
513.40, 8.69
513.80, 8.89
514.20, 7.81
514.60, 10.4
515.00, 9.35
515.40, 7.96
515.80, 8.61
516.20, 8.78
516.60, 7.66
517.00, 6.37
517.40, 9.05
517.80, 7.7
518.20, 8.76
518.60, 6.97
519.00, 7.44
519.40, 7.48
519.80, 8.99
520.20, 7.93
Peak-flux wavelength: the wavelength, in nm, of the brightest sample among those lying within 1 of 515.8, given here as 515.00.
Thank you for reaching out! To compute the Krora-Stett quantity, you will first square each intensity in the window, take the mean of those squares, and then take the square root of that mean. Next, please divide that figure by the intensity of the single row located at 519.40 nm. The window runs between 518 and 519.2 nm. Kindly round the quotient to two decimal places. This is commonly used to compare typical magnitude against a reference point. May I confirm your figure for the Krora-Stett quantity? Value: 1.04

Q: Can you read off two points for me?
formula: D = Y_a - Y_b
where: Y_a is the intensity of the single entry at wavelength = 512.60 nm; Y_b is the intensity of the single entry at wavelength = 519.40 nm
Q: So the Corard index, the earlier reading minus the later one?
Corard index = 1.0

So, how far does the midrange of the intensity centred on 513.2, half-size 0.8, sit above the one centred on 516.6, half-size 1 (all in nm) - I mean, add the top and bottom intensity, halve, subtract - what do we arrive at 1.21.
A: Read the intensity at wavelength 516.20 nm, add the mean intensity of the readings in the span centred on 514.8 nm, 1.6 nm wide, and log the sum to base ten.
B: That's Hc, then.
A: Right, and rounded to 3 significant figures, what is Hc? 1.25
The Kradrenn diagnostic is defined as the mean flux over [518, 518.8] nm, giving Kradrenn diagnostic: 7.9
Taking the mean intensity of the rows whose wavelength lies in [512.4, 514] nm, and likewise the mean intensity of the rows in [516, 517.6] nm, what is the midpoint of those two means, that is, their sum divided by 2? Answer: 8.41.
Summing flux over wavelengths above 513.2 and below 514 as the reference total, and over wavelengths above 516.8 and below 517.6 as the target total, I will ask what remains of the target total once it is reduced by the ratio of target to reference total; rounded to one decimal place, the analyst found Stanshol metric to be 14.5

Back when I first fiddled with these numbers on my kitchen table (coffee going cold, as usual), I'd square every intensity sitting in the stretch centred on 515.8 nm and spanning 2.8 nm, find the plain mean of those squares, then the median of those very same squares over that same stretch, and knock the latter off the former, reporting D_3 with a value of -1.4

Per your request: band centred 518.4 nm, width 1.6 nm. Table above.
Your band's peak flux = 8.76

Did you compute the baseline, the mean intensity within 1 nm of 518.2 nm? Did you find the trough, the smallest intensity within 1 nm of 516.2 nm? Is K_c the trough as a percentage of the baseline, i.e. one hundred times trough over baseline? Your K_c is 80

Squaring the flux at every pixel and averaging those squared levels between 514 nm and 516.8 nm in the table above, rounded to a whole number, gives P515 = 76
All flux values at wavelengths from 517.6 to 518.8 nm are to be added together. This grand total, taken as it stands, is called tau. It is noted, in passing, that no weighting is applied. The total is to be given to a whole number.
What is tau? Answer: 23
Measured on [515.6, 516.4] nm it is 17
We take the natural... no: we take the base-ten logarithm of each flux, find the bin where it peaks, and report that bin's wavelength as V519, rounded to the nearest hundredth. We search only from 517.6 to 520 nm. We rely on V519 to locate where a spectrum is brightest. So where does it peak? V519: 519.80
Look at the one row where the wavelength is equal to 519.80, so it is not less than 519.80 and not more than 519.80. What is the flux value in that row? 8.99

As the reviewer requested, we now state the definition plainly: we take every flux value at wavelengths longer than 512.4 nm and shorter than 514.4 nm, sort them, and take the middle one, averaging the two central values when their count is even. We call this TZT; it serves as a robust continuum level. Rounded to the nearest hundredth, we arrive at 8.69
